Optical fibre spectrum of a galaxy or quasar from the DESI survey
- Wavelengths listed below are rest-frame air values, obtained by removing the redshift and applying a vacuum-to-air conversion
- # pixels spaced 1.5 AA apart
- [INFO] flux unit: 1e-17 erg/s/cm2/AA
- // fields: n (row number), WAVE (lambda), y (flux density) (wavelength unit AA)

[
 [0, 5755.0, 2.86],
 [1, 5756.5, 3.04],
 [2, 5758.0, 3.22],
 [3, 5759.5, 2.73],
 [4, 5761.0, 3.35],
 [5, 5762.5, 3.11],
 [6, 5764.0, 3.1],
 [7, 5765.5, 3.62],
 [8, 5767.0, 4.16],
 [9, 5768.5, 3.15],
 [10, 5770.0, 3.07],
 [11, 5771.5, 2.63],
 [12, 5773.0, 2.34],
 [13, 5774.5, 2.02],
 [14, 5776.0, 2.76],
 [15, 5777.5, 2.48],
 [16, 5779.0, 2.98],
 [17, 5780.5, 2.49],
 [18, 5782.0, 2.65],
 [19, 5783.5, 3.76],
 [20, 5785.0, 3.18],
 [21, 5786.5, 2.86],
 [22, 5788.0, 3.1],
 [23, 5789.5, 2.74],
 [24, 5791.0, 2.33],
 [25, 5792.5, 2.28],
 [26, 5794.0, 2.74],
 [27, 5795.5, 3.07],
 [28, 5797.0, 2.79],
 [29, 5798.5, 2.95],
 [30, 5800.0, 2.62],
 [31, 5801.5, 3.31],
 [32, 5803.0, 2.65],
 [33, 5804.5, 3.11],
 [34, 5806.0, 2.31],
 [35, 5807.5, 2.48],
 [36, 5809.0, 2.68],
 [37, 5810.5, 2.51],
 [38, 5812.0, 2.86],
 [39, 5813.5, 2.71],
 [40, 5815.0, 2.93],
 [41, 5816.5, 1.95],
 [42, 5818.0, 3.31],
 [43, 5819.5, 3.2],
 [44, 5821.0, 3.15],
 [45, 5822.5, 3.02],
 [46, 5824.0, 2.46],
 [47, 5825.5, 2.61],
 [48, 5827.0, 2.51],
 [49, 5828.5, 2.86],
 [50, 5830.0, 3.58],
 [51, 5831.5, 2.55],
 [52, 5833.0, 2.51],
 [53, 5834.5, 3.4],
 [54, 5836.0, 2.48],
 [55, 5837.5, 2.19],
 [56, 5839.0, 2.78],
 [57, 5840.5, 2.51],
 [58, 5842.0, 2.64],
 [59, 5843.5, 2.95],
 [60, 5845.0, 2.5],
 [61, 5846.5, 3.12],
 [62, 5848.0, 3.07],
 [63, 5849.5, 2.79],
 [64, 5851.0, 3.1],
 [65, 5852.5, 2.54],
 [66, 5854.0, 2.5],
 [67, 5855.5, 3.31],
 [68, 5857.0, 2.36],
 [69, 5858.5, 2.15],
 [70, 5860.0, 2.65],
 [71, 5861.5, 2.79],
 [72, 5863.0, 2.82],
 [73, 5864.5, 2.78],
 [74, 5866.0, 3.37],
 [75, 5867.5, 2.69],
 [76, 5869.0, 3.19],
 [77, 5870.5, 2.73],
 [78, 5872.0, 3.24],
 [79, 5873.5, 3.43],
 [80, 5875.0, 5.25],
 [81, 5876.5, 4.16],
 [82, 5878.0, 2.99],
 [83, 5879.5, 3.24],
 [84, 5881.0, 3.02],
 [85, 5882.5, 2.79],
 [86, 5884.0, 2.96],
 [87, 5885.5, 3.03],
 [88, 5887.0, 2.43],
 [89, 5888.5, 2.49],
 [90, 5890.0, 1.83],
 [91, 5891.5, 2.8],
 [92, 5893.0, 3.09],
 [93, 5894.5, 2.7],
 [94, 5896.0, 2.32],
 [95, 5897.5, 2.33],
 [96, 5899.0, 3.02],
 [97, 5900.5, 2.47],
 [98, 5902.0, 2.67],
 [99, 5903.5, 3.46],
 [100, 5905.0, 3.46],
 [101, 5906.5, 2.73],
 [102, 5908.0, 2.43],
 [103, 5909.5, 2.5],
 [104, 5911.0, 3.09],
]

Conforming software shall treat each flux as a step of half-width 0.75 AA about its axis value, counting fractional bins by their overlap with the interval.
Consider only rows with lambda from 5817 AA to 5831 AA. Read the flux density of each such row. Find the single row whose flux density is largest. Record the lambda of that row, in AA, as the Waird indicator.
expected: 5830.0 AA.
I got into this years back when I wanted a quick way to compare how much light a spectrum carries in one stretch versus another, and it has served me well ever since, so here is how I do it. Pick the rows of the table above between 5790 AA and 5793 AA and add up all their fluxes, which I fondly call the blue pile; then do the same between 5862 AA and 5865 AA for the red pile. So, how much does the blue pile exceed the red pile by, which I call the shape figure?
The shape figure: -1.0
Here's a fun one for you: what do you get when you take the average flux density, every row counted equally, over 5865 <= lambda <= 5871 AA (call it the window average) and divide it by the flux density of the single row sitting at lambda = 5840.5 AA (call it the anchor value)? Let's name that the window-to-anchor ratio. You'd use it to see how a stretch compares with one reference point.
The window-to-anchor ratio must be 1.19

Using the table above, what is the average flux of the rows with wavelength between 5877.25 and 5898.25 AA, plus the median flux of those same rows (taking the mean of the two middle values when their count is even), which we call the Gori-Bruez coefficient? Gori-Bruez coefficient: 5.51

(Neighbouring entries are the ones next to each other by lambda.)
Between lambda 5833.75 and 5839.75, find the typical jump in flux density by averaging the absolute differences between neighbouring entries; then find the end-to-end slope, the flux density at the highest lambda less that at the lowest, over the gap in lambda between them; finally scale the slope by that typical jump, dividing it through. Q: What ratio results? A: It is -0.2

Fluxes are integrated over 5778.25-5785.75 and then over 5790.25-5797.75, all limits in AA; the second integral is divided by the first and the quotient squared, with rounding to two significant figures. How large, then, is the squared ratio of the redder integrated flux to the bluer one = 0.77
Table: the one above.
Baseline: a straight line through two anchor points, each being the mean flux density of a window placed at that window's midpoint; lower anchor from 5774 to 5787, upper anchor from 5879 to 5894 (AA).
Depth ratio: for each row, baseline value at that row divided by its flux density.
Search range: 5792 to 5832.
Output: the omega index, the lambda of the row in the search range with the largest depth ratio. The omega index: 5816.5 AA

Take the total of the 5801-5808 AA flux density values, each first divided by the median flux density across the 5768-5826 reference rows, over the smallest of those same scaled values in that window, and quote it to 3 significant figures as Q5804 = 6.00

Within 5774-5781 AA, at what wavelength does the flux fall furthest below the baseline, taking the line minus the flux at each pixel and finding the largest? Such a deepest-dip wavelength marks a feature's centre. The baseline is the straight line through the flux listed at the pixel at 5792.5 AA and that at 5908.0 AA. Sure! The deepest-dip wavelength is 5774.5 AA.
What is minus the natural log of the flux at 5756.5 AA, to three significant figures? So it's -1.11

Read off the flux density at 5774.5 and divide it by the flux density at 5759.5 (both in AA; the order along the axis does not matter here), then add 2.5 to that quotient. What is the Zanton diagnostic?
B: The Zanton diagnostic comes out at 3.2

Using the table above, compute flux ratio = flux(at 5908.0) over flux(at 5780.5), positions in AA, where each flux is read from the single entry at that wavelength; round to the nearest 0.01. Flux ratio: 0.98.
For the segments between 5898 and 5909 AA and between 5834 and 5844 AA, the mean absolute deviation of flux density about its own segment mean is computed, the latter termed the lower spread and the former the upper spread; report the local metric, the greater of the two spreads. 0.36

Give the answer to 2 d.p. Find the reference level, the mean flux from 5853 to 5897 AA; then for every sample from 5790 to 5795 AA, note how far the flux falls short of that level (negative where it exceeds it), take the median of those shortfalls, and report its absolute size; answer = 0.60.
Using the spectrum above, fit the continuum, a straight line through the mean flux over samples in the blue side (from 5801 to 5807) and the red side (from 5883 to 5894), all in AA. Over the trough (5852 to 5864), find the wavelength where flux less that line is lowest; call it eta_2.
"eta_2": 5858.5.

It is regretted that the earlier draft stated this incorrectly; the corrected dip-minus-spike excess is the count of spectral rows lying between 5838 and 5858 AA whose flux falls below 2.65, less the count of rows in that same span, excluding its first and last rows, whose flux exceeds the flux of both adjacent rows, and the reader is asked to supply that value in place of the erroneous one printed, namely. 2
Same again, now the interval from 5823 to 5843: 5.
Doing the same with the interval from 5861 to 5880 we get -4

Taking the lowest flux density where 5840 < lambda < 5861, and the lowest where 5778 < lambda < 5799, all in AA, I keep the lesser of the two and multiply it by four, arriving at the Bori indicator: 8.6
